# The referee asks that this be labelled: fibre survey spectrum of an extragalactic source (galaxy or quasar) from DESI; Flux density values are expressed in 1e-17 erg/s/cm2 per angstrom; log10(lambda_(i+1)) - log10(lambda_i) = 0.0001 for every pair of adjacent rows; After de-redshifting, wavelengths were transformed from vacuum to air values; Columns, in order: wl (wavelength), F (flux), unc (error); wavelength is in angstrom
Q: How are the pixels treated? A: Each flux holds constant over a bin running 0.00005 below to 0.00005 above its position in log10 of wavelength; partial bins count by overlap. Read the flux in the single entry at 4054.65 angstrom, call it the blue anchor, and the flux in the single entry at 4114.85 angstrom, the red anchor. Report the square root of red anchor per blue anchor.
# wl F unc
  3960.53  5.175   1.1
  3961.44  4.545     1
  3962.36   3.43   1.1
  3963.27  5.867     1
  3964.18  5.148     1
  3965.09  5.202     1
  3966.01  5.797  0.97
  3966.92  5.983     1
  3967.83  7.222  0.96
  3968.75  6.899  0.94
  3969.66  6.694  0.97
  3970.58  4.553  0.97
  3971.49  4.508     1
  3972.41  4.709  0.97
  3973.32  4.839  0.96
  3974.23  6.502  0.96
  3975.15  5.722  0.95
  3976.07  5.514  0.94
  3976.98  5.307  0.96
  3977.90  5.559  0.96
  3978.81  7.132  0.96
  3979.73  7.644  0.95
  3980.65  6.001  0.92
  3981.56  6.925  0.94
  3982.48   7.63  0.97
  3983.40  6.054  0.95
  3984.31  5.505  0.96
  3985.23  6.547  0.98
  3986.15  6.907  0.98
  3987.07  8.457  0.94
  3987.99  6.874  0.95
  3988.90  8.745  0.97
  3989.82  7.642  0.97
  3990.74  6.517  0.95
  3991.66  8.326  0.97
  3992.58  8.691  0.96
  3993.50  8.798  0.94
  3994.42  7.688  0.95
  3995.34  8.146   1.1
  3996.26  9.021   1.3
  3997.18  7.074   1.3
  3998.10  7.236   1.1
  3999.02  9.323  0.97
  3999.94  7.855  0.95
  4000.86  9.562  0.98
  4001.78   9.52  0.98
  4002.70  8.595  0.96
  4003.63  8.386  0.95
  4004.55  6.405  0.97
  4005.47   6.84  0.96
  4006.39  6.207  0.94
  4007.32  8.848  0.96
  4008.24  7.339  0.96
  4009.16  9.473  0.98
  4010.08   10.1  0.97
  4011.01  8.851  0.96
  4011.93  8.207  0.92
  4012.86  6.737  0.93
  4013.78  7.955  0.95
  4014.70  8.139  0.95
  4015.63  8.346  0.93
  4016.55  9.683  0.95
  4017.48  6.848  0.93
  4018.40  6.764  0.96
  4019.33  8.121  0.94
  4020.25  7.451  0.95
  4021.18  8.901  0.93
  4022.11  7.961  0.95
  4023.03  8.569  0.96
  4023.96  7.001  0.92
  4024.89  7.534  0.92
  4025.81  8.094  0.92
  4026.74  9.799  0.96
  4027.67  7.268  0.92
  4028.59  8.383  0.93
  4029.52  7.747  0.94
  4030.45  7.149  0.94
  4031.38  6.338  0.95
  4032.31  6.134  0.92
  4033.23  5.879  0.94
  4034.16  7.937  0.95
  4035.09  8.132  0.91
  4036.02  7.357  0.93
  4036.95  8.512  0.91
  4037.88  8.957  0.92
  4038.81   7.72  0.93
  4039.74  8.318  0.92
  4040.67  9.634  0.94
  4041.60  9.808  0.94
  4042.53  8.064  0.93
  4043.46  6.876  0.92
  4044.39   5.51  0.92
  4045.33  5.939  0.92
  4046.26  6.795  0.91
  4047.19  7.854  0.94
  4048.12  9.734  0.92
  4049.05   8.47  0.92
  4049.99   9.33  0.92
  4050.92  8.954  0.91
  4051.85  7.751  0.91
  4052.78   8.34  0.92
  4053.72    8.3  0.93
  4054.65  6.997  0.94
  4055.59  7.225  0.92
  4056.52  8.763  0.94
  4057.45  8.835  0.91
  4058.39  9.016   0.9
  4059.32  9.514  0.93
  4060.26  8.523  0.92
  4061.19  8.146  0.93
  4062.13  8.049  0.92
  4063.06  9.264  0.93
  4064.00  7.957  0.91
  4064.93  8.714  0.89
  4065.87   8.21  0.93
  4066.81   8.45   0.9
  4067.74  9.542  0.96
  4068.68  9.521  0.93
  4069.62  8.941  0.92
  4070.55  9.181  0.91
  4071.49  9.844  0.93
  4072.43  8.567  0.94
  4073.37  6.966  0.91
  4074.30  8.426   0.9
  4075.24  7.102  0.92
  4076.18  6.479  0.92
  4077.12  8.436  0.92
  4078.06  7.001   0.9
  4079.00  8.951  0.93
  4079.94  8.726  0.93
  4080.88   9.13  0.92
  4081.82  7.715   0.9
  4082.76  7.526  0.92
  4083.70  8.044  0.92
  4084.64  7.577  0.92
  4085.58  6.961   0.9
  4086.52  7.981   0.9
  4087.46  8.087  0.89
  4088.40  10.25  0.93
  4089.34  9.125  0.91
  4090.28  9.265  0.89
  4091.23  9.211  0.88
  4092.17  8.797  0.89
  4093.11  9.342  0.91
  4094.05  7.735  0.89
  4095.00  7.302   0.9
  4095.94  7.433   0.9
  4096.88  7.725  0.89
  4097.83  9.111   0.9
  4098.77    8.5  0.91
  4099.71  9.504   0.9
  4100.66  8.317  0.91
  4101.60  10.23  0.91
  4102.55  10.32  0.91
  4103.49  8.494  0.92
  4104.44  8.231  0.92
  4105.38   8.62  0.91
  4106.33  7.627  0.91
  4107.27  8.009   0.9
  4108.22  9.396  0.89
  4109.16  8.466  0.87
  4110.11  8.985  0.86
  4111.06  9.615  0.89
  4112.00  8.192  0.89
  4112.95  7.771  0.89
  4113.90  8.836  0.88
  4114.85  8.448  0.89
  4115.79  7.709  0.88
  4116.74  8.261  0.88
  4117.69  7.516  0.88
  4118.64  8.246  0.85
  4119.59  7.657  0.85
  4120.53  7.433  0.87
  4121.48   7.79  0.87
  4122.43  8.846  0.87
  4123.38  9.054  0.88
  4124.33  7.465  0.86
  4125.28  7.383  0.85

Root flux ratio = 1.10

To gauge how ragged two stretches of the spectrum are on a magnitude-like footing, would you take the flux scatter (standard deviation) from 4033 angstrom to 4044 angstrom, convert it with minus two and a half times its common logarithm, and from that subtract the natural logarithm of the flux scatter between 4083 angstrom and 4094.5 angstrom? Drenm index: 0.0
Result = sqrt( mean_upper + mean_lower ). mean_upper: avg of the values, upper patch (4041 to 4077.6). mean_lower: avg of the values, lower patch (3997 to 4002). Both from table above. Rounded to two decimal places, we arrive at 4.09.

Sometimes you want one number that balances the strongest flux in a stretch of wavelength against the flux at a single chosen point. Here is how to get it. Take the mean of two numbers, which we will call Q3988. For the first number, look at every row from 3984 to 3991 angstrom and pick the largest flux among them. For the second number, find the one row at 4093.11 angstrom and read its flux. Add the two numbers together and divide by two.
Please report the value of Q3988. 9.04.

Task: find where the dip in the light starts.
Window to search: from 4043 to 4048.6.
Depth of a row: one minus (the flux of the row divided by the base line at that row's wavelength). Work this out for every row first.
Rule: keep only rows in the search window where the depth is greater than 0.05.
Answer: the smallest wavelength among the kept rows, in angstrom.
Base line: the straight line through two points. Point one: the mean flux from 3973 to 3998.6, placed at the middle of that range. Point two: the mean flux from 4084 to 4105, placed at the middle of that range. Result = 4043.46 angstrom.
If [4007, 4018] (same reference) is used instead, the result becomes 4012.86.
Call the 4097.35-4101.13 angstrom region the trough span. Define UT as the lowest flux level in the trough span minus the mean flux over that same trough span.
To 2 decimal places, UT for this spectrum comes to -0.54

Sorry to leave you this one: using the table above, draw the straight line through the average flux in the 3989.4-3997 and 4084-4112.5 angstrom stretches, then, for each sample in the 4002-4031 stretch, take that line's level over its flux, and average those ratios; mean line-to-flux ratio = 1.04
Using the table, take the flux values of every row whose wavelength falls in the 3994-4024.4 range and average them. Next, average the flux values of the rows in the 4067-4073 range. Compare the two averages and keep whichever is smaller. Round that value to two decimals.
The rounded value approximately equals 8.10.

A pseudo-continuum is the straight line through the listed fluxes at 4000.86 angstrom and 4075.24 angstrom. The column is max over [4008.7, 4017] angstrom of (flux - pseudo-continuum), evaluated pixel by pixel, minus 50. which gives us -49.2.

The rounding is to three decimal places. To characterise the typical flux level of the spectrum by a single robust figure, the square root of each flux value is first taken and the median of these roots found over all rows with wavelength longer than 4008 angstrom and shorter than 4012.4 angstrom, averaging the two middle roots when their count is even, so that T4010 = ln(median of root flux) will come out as 1.090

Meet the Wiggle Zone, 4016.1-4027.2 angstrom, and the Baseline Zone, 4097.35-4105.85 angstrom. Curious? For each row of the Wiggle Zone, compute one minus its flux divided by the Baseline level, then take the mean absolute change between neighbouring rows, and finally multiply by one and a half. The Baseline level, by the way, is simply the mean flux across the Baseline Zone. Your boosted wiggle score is 0.19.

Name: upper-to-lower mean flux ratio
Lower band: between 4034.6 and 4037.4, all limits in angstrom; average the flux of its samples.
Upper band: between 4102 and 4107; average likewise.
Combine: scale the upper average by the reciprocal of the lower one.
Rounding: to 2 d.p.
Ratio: 1.08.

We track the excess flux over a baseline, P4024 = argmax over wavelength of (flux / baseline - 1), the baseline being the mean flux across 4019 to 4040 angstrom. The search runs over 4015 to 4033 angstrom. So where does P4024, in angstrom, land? 4026.74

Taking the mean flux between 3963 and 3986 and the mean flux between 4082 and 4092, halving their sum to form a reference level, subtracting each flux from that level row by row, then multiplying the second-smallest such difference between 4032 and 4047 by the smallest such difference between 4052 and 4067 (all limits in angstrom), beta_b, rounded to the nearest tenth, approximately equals 5.7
